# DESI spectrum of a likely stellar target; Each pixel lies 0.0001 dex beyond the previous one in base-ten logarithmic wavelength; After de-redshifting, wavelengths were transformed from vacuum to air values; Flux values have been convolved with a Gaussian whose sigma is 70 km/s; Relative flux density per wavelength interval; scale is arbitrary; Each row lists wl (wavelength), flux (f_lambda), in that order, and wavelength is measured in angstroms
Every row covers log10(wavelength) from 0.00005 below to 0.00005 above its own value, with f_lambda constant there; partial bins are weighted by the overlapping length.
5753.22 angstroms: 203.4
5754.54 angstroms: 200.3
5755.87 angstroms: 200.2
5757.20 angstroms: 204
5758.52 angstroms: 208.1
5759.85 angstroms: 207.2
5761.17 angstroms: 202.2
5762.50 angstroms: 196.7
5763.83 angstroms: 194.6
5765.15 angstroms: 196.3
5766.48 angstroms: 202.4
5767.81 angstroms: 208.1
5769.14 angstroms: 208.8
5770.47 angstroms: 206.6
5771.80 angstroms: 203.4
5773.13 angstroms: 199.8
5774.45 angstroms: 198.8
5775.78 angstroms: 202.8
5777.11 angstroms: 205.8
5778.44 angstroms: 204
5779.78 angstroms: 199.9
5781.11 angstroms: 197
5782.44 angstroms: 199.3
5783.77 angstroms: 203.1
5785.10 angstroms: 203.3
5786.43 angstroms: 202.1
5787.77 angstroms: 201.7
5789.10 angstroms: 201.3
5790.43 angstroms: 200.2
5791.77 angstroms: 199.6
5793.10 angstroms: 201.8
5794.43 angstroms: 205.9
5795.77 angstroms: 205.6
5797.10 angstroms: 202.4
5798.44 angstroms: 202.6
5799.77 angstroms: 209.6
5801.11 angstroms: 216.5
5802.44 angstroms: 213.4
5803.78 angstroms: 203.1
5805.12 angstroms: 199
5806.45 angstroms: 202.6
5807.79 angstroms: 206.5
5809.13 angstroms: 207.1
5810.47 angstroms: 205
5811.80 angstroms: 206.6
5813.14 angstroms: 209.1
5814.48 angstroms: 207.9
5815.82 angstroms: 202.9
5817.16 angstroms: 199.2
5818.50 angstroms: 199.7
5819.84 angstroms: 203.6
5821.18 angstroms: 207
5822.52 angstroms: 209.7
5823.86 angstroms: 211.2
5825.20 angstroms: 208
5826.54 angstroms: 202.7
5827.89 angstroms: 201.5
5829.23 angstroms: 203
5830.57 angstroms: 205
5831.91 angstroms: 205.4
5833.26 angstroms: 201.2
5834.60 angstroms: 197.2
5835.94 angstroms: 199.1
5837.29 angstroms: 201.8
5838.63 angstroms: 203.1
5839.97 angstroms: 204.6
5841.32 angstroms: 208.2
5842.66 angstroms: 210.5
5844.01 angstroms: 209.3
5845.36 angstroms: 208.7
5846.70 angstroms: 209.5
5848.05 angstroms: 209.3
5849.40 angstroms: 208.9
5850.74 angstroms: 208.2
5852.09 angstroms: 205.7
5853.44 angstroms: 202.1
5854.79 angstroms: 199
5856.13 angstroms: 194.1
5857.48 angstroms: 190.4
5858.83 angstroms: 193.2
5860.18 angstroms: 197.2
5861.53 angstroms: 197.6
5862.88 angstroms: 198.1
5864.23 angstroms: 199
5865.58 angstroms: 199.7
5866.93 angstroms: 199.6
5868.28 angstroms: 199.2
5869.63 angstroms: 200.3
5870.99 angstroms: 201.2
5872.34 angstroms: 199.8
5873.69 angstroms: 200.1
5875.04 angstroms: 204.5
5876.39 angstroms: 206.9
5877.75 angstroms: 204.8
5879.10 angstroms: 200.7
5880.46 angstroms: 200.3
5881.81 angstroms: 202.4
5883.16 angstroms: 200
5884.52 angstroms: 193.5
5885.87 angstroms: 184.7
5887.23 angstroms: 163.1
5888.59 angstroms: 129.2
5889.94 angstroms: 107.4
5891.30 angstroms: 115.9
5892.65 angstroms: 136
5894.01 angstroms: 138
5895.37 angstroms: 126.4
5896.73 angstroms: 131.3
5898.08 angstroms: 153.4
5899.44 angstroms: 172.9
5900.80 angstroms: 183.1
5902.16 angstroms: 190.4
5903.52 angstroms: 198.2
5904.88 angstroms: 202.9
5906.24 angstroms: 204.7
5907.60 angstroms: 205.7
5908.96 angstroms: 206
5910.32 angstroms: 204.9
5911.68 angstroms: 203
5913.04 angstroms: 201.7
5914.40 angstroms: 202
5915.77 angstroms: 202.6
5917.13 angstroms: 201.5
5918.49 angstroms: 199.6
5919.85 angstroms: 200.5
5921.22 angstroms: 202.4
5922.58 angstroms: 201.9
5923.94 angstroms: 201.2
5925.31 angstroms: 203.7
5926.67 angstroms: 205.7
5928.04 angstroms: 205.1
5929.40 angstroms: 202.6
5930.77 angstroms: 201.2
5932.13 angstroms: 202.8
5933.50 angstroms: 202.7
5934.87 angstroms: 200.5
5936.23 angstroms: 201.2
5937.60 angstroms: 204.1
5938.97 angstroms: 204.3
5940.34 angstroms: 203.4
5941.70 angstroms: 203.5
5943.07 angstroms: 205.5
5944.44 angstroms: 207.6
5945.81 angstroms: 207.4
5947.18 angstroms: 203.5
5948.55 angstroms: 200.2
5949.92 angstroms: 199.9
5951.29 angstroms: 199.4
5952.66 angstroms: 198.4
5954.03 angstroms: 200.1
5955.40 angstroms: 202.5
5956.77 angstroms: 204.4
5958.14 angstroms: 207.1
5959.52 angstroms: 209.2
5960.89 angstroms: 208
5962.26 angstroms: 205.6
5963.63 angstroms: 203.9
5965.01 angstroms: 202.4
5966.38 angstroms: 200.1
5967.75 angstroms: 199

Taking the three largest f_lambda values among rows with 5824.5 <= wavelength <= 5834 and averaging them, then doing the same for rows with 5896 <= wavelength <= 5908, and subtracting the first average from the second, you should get -1.7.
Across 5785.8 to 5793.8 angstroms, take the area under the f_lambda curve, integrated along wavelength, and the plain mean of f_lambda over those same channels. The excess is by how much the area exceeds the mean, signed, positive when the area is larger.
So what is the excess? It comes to 1408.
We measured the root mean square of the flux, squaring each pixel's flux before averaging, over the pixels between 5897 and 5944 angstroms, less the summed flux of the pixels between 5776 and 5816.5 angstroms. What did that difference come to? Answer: -5925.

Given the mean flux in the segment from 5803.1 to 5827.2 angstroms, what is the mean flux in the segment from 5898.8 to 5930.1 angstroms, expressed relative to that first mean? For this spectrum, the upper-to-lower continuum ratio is 0.98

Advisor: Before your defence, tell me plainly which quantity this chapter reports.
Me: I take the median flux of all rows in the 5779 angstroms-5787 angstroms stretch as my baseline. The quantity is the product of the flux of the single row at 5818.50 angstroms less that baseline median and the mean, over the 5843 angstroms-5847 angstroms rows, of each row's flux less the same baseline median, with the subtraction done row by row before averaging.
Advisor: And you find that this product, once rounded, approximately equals -11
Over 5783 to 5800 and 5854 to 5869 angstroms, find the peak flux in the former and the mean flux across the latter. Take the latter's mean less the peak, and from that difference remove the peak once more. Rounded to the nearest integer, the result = -222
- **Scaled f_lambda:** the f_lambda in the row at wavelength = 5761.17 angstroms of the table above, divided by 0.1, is 2022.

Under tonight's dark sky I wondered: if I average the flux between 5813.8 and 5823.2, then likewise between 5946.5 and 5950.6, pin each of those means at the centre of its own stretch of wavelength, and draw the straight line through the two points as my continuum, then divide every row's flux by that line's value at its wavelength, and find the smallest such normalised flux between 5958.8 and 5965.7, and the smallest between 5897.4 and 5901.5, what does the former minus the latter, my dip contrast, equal 0.25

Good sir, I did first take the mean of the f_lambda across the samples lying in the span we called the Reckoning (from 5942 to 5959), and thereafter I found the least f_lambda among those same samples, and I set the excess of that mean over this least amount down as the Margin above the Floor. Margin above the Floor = 4.6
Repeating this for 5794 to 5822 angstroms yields 6.5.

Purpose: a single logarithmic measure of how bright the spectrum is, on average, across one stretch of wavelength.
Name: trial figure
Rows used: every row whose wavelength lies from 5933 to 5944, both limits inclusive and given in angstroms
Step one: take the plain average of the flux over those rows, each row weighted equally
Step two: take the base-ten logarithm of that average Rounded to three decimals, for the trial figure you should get 2.308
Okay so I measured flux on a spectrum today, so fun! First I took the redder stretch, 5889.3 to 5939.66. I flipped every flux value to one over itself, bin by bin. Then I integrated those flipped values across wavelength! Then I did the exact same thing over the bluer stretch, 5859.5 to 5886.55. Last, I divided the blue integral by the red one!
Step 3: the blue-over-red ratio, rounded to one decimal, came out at 0.5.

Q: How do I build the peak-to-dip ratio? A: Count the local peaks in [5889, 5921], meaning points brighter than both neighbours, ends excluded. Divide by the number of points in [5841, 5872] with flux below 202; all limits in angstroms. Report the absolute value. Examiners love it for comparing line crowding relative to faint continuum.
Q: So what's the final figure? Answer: 0.23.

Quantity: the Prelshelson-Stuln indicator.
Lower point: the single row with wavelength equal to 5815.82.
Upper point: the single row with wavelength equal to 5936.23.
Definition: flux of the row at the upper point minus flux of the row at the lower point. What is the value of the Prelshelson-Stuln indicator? -1.7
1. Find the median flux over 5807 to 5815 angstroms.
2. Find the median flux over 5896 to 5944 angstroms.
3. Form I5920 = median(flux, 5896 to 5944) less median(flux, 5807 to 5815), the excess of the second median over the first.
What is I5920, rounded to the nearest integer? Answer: -4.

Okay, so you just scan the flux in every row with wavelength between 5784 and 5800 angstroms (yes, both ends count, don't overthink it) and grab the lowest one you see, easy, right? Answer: 199.6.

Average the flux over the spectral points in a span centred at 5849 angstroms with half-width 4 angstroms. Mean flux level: 208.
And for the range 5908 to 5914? 204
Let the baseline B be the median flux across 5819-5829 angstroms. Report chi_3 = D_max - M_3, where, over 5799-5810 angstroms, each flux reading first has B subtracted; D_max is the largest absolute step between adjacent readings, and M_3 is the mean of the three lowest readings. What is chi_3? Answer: 15.7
